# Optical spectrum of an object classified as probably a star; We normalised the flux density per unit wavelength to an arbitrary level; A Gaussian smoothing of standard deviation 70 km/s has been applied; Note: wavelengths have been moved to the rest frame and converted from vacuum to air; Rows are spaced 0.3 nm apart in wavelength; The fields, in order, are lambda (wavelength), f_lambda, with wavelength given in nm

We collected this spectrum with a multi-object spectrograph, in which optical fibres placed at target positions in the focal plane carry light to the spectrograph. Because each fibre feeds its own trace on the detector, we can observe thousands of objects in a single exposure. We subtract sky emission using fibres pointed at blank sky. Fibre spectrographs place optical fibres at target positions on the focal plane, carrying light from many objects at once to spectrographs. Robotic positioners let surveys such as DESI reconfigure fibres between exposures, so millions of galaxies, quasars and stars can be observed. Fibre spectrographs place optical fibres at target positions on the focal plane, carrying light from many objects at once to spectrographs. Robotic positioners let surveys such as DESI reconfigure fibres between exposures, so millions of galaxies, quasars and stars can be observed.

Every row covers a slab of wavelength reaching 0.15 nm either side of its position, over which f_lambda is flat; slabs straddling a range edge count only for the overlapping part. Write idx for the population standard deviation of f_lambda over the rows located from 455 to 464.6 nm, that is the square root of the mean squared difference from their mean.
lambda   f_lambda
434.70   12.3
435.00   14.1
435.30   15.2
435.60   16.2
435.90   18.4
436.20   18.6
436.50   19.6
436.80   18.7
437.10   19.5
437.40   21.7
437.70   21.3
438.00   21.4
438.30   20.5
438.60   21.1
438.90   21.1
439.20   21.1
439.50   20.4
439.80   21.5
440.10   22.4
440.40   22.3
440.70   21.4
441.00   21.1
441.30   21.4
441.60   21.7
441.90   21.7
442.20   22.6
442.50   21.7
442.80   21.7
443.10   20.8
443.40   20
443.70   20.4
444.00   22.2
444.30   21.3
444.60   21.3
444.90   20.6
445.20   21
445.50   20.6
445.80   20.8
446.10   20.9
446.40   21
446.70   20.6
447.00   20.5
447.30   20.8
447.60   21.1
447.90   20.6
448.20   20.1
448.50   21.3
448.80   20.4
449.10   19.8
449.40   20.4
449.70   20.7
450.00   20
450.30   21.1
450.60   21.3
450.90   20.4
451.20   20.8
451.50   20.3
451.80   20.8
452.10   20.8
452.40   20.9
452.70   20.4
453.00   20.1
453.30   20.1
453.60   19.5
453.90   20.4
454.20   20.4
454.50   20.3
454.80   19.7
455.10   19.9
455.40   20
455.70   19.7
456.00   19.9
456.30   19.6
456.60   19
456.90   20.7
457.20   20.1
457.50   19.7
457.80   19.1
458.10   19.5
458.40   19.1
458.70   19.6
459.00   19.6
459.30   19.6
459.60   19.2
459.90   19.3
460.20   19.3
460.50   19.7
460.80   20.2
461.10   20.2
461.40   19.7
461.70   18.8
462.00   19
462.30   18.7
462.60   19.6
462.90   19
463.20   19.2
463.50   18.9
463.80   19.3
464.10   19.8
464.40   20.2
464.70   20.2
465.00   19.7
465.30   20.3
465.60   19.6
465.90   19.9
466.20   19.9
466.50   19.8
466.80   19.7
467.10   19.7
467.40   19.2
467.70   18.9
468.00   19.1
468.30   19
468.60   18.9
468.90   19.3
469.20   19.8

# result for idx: 0.47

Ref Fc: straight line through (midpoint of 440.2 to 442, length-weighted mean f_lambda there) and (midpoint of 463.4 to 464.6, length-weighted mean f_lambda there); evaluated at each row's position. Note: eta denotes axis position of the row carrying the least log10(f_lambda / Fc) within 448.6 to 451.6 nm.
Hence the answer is 449.10 nm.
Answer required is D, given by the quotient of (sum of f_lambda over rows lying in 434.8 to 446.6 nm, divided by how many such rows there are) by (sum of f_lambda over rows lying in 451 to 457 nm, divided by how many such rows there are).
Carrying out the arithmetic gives 1.02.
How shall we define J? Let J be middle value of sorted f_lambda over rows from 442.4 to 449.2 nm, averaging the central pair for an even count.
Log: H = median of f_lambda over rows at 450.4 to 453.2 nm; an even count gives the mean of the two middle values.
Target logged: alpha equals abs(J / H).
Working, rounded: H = 20.8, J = 20.80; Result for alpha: 1.00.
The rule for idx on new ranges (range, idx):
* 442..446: 0.71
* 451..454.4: 0.40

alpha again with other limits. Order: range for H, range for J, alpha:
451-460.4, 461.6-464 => 0.95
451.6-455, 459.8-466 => 0.96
